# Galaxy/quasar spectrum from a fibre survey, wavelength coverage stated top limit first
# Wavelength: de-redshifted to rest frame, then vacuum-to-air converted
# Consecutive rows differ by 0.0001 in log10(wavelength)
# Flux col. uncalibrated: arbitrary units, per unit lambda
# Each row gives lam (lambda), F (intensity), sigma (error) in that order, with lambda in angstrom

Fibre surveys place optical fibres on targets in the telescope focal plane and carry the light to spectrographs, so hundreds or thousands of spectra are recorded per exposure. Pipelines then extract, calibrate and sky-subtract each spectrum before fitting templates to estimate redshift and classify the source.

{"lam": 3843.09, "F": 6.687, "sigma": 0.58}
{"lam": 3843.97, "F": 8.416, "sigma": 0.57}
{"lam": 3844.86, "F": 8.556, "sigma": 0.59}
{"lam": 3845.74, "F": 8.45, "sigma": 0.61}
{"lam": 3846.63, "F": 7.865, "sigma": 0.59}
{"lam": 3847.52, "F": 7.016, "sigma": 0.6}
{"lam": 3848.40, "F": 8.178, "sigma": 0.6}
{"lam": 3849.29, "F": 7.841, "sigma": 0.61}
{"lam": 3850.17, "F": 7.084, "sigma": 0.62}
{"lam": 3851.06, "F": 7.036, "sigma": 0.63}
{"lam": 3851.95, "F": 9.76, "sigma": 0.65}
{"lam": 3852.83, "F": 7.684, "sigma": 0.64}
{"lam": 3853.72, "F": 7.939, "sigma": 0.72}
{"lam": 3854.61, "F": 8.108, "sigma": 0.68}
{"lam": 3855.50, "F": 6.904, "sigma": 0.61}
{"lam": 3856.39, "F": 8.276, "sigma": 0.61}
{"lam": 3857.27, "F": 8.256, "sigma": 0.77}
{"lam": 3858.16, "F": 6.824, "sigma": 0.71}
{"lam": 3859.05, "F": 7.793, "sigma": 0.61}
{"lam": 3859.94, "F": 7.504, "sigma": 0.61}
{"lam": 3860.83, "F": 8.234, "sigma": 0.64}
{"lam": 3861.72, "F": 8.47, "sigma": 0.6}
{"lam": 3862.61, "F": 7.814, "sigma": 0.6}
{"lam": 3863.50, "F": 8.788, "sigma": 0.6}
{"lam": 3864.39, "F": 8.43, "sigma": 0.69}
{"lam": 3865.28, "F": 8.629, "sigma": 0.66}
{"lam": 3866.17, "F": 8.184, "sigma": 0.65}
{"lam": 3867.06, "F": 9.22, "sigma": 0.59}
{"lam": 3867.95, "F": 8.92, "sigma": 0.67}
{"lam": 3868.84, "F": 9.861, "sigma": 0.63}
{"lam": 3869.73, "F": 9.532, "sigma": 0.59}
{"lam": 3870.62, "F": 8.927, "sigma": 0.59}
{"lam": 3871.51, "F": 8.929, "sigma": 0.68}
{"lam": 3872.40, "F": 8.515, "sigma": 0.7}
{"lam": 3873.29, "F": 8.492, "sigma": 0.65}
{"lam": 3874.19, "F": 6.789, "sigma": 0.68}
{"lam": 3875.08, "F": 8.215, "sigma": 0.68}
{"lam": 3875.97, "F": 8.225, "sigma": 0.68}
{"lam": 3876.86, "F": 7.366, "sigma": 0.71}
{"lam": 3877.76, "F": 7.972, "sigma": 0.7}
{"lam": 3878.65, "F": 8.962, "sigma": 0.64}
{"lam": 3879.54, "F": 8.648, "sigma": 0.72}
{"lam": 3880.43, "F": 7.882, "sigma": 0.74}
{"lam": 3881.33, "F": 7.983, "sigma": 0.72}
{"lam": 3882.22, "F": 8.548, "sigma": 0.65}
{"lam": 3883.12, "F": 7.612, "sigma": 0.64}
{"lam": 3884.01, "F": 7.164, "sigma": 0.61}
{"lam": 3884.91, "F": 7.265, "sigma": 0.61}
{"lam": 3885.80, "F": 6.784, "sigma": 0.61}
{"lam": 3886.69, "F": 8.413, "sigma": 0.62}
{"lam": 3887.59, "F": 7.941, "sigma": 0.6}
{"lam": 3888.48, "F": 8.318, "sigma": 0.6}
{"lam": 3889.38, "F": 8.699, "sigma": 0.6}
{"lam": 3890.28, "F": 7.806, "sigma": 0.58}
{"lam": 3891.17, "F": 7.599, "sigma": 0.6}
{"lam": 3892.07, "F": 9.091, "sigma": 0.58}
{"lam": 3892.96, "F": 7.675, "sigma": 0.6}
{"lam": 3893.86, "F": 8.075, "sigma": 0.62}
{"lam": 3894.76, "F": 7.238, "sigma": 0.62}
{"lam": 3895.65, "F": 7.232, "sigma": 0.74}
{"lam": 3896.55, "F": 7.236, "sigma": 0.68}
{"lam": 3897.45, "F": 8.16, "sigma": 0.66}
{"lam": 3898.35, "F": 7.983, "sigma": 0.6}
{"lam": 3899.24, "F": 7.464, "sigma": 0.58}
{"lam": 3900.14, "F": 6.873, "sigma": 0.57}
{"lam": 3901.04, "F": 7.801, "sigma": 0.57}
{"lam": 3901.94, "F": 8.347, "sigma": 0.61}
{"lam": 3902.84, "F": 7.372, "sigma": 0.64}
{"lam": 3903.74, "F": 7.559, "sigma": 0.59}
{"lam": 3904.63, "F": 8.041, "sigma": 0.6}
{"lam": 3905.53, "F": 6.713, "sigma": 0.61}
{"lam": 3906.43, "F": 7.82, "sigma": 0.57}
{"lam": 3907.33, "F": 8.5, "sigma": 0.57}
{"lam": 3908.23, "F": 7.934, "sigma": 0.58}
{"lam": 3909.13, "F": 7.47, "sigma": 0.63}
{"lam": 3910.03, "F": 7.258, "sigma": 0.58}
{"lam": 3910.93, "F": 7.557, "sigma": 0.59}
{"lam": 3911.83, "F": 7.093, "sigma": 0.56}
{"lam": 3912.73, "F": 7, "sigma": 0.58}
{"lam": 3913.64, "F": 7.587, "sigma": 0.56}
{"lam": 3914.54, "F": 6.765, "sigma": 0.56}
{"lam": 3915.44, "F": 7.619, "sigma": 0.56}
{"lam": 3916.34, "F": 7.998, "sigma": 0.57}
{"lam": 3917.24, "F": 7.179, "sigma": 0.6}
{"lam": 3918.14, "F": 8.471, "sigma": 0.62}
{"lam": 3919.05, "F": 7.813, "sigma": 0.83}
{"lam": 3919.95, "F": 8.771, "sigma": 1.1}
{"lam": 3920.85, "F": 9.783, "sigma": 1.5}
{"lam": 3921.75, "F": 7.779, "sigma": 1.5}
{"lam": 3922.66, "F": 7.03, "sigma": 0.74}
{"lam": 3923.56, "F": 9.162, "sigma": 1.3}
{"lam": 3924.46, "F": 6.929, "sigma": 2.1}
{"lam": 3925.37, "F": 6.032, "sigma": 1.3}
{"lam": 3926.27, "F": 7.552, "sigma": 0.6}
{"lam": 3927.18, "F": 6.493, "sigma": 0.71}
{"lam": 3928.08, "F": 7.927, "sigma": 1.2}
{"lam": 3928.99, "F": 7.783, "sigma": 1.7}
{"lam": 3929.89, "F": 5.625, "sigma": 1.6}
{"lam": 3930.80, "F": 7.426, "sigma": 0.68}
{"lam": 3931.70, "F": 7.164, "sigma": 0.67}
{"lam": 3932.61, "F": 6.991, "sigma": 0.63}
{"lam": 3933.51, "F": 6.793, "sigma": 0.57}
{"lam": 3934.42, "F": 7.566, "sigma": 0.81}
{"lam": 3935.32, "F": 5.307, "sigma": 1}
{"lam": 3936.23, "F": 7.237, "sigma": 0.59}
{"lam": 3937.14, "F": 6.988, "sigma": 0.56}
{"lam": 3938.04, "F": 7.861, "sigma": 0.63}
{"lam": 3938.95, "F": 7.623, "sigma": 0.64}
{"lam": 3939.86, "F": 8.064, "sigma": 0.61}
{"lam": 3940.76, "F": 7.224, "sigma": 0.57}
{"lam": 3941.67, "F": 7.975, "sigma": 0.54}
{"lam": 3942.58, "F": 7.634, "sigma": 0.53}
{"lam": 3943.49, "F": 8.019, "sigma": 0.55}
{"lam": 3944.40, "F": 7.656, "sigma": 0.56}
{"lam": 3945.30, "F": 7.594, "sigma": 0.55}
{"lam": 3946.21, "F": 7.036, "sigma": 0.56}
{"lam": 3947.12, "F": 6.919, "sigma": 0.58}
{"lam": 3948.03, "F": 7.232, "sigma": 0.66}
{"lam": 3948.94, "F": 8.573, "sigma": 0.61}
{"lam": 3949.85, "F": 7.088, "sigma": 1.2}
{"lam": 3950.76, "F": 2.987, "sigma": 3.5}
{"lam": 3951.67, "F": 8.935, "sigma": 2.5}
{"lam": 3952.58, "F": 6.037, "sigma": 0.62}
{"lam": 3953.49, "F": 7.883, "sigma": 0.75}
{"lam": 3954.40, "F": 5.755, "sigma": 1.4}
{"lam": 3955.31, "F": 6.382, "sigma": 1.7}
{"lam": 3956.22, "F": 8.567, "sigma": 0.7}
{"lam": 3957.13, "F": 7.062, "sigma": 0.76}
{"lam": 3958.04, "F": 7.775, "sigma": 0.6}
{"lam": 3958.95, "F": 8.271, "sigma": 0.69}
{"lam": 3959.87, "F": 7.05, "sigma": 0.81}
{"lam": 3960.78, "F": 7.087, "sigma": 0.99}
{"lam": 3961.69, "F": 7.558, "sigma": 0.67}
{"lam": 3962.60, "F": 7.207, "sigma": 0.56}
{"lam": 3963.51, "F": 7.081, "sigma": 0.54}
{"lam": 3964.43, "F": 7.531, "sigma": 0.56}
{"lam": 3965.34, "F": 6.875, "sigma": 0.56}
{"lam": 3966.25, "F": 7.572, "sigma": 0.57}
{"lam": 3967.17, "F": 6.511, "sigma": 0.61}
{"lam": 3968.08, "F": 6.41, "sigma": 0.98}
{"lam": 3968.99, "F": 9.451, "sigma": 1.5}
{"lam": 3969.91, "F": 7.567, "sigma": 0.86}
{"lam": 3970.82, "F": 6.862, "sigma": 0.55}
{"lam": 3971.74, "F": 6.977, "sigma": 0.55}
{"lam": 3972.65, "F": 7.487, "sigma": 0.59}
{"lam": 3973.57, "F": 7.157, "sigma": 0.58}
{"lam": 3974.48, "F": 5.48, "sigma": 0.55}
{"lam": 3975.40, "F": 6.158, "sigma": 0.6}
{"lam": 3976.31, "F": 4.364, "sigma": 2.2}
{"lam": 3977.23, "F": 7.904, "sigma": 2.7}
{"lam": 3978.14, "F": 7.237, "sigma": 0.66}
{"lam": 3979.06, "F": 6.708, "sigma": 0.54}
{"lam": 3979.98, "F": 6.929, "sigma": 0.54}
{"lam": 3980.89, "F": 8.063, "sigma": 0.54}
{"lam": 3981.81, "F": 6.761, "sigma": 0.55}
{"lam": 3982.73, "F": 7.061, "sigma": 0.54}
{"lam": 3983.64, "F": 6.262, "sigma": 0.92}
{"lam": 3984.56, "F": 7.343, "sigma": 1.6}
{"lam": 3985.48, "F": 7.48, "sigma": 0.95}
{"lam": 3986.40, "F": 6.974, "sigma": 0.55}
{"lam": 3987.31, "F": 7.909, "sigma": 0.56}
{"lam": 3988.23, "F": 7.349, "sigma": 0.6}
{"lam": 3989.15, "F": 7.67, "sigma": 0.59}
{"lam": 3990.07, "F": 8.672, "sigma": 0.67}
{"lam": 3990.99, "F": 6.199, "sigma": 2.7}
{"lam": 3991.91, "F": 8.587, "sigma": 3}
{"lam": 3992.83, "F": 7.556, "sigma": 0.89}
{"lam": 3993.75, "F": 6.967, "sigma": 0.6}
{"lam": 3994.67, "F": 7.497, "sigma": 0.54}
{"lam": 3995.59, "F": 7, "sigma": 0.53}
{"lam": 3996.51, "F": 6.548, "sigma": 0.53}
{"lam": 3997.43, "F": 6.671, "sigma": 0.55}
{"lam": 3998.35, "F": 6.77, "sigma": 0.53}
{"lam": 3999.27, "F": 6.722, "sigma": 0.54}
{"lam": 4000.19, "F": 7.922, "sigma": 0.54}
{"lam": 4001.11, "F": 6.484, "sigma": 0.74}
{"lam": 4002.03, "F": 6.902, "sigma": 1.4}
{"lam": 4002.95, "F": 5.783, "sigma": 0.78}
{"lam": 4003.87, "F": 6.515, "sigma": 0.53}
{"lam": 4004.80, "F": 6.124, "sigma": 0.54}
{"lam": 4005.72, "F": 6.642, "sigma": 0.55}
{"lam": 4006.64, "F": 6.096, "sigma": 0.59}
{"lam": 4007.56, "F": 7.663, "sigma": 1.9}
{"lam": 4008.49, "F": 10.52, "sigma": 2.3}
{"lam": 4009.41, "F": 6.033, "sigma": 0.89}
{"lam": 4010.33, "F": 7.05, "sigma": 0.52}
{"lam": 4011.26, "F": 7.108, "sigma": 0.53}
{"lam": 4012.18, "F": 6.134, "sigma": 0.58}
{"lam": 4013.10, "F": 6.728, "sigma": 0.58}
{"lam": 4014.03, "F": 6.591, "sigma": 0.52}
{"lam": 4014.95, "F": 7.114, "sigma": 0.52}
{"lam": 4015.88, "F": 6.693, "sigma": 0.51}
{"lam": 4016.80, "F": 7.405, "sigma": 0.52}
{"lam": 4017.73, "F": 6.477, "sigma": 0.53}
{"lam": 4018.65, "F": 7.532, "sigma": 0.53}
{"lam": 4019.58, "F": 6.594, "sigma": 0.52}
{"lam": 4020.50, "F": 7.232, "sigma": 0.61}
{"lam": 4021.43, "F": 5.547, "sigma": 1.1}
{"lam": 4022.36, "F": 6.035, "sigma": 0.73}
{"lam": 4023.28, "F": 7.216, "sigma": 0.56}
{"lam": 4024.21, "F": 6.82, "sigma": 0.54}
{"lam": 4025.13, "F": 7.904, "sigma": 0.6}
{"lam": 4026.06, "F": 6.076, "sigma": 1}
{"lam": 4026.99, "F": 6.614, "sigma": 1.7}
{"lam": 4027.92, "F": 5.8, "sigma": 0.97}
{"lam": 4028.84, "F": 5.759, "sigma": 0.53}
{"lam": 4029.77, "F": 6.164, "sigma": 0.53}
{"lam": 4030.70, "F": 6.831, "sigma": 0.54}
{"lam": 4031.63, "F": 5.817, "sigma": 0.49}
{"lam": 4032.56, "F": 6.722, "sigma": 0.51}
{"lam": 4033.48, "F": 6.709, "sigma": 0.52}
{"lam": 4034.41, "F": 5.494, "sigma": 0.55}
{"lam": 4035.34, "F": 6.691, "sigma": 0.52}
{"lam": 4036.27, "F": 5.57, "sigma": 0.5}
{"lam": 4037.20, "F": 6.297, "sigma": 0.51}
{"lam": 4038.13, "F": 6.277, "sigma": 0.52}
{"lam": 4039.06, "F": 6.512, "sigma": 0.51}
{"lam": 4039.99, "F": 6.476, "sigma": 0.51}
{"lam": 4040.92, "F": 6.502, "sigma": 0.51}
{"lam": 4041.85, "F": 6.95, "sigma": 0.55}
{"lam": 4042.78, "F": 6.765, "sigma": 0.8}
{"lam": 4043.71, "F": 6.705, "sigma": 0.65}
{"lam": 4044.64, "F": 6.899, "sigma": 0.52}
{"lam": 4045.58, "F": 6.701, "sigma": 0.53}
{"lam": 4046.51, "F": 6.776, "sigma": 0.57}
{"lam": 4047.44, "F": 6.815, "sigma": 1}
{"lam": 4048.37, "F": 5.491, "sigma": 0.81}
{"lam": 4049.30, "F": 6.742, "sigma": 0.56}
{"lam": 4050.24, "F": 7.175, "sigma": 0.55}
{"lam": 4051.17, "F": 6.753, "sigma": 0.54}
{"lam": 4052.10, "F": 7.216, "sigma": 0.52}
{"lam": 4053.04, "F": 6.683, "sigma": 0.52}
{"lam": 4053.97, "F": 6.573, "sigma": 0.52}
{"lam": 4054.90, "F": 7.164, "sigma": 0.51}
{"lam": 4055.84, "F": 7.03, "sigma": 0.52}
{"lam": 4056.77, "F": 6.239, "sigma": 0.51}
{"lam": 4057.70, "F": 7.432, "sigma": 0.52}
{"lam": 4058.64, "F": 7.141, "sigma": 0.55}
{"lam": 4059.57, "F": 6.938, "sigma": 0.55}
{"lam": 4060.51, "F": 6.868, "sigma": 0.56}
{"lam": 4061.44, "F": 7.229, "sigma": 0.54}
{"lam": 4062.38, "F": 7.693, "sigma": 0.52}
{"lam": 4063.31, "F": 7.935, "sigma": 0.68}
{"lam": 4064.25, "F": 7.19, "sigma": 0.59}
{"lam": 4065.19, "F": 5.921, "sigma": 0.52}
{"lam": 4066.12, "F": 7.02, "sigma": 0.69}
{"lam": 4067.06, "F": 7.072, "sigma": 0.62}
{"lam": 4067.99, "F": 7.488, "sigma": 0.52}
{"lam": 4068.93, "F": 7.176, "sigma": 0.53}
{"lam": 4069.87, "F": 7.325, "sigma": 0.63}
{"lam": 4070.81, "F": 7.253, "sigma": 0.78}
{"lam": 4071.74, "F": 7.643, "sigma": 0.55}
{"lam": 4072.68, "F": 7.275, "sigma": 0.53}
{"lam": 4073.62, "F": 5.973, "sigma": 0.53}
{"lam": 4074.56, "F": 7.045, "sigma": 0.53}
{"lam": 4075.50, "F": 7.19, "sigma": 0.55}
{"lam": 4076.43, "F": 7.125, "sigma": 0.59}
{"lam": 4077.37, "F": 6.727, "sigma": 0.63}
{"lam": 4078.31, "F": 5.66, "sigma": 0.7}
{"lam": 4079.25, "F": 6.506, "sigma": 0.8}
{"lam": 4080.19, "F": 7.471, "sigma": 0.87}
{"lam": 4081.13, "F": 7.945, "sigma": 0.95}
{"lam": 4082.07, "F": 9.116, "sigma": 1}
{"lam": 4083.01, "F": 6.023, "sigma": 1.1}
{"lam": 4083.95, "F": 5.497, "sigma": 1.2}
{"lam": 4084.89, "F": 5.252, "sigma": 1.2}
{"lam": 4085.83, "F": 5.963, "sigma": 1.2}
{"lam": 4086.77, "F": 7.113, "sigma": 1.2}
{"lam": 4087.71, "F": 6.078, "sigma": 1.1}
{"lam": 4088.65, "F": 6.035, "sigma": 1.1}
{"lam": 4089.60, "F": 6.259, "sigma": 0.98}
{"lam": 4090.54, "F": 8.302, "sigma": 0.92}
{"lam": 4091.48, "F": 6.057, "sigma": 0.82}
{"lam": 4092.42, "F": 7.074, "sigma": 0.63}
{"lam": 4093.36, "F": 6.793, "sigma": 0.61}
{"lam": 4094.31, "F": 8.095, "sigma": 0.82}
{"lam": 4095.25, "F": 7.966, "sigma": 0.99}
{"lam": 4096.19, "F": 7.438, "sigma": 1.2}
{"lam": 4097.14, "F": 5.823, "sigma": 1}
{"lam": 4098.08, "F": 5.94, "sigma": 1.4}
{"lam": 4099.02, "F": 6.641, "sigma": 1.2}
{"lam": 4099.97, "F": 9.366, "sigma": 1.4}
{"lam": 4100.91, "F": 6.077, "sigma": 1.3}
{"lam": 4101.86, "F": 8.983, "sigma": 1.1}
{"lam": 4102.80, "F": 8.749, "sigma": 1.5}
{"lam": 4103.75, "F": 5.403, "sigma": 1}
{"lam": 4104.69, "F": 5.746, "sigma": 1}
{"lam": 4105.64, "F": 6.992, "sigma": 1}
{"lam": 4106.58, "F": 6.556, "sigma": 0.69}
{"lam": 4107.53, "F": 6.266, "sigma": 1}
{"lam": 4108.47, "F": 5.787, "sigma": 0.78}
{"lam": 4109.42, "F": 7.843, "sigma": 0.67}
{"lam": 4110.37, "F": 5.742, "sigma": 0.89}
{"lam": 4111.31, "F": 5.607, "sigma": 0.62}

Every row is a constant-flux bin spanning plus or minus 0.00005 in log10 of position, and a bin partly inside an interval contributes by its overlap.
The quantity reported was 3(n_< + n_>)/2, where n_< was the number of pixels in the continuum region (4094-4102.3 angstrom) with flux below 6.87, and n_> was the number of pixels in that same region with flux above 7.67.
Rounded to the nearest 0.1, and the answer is 12.0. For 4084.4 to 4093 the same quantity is 10.5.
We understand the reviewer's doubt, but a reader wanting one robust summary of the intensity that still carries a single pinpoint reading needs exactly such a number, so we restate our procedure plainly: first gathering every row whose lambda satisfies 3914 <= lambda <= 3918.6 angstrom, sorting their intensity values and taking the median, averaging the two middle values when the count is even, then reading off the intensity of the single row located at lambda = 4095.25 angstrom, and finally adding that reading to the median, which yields 15.6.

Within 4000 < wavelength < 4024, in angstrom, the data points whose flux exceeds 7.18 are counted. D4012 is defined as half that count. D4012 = 3.5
